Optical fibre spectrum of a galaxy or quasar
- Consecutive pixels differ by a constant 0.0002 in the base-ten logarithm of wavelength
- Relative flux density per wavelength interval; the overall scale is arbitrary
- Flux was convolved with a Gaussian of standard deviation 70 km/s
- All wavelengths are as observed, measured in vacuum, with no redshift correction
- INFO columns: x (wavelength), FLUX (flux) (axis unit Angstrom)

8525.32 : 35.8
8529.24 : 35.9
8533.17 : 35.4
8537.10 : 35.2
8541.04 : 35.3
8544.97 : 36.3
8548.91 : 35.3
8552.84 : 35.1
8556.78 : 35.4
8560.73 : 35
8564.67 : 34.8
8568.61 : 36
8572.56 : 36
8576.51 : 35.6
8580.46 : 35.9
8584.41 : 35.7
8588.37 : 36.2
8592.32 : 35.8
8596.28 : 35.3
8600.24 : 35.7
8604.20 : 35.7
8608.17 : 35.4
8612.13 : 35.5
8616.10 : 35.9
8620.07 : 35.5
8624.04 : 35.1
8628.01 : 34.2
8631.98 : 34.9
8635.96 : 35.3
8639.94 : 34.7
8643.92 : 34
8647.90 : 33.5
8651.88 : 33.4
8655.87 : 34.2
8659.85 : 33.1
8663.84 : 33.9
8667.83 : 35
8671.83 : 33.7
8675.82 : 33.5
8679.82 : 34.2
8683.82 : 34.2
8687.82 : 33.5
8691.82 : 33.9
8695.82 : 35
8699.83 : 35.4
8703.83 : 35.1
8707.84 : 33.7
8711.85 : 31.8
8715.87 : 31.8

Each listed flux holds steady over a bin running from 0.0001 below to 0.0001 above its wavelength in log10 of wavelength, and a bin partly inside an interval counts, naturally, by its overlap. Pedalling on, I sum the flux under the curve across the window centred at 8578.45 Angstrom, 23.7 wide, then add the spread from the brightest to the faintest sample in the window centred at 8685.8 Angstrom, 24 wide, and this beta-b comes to 852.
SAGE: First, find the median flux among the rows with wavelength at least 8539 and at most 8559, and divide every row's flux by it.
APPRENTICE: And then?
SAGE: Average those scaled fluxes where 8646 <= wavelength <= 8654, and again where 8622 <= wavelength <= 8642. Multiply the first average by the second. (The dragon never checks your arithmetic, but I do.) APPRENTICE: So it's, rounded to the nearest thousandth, 0.935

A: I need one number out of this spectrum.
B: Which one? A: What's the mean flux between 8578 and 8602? 35.8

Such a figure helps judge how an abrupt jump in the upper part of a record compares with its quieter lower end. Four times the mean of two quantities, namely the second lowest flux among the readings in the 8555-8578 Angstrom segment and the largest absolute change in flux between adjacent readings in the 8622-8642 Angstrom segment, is 71.8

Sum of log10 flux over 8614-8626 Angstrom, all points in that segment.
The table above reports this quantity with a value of 4.651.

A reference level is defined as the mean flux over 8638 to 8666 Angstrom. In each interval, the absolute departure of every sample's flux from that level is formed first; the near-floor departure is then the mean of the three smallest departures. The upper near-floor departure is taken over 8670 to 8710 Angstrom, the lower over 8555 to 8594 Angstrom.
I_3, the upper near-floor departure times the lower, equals 0.14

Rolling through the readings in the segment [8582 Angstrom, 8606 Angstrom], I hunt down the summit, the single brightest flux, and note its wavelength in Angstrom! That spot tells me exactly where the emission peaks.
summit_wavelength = 8588.37 Angstrom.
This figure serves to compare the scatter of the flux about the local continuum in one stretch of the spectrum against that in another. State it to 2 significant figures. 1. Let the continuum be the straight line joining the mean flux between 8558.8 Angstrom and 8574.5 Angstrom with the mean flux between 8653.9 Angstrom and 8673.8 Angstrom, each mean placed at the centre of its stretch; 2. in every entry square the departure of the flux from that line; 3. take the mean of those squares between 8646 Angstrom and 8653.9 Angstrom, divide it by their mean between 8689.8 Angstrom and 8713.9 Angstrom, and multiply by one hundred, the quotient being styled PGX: 29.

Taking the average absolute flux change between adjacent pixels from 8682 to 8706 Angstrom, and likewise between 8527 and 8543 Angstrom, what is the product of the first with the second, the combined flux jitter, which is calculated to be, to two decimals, 0.15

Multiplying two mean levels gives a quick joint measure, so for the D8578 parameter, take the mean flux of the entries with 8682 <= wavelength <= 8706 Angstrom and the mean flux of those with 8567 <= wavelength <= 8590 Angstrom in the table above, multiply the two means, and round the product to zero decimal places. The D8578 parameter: 1239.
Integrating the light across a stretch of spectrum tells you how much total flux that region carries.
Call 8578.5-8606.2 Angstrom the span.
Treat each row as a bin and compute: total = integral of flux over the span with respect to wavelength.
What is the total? 990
